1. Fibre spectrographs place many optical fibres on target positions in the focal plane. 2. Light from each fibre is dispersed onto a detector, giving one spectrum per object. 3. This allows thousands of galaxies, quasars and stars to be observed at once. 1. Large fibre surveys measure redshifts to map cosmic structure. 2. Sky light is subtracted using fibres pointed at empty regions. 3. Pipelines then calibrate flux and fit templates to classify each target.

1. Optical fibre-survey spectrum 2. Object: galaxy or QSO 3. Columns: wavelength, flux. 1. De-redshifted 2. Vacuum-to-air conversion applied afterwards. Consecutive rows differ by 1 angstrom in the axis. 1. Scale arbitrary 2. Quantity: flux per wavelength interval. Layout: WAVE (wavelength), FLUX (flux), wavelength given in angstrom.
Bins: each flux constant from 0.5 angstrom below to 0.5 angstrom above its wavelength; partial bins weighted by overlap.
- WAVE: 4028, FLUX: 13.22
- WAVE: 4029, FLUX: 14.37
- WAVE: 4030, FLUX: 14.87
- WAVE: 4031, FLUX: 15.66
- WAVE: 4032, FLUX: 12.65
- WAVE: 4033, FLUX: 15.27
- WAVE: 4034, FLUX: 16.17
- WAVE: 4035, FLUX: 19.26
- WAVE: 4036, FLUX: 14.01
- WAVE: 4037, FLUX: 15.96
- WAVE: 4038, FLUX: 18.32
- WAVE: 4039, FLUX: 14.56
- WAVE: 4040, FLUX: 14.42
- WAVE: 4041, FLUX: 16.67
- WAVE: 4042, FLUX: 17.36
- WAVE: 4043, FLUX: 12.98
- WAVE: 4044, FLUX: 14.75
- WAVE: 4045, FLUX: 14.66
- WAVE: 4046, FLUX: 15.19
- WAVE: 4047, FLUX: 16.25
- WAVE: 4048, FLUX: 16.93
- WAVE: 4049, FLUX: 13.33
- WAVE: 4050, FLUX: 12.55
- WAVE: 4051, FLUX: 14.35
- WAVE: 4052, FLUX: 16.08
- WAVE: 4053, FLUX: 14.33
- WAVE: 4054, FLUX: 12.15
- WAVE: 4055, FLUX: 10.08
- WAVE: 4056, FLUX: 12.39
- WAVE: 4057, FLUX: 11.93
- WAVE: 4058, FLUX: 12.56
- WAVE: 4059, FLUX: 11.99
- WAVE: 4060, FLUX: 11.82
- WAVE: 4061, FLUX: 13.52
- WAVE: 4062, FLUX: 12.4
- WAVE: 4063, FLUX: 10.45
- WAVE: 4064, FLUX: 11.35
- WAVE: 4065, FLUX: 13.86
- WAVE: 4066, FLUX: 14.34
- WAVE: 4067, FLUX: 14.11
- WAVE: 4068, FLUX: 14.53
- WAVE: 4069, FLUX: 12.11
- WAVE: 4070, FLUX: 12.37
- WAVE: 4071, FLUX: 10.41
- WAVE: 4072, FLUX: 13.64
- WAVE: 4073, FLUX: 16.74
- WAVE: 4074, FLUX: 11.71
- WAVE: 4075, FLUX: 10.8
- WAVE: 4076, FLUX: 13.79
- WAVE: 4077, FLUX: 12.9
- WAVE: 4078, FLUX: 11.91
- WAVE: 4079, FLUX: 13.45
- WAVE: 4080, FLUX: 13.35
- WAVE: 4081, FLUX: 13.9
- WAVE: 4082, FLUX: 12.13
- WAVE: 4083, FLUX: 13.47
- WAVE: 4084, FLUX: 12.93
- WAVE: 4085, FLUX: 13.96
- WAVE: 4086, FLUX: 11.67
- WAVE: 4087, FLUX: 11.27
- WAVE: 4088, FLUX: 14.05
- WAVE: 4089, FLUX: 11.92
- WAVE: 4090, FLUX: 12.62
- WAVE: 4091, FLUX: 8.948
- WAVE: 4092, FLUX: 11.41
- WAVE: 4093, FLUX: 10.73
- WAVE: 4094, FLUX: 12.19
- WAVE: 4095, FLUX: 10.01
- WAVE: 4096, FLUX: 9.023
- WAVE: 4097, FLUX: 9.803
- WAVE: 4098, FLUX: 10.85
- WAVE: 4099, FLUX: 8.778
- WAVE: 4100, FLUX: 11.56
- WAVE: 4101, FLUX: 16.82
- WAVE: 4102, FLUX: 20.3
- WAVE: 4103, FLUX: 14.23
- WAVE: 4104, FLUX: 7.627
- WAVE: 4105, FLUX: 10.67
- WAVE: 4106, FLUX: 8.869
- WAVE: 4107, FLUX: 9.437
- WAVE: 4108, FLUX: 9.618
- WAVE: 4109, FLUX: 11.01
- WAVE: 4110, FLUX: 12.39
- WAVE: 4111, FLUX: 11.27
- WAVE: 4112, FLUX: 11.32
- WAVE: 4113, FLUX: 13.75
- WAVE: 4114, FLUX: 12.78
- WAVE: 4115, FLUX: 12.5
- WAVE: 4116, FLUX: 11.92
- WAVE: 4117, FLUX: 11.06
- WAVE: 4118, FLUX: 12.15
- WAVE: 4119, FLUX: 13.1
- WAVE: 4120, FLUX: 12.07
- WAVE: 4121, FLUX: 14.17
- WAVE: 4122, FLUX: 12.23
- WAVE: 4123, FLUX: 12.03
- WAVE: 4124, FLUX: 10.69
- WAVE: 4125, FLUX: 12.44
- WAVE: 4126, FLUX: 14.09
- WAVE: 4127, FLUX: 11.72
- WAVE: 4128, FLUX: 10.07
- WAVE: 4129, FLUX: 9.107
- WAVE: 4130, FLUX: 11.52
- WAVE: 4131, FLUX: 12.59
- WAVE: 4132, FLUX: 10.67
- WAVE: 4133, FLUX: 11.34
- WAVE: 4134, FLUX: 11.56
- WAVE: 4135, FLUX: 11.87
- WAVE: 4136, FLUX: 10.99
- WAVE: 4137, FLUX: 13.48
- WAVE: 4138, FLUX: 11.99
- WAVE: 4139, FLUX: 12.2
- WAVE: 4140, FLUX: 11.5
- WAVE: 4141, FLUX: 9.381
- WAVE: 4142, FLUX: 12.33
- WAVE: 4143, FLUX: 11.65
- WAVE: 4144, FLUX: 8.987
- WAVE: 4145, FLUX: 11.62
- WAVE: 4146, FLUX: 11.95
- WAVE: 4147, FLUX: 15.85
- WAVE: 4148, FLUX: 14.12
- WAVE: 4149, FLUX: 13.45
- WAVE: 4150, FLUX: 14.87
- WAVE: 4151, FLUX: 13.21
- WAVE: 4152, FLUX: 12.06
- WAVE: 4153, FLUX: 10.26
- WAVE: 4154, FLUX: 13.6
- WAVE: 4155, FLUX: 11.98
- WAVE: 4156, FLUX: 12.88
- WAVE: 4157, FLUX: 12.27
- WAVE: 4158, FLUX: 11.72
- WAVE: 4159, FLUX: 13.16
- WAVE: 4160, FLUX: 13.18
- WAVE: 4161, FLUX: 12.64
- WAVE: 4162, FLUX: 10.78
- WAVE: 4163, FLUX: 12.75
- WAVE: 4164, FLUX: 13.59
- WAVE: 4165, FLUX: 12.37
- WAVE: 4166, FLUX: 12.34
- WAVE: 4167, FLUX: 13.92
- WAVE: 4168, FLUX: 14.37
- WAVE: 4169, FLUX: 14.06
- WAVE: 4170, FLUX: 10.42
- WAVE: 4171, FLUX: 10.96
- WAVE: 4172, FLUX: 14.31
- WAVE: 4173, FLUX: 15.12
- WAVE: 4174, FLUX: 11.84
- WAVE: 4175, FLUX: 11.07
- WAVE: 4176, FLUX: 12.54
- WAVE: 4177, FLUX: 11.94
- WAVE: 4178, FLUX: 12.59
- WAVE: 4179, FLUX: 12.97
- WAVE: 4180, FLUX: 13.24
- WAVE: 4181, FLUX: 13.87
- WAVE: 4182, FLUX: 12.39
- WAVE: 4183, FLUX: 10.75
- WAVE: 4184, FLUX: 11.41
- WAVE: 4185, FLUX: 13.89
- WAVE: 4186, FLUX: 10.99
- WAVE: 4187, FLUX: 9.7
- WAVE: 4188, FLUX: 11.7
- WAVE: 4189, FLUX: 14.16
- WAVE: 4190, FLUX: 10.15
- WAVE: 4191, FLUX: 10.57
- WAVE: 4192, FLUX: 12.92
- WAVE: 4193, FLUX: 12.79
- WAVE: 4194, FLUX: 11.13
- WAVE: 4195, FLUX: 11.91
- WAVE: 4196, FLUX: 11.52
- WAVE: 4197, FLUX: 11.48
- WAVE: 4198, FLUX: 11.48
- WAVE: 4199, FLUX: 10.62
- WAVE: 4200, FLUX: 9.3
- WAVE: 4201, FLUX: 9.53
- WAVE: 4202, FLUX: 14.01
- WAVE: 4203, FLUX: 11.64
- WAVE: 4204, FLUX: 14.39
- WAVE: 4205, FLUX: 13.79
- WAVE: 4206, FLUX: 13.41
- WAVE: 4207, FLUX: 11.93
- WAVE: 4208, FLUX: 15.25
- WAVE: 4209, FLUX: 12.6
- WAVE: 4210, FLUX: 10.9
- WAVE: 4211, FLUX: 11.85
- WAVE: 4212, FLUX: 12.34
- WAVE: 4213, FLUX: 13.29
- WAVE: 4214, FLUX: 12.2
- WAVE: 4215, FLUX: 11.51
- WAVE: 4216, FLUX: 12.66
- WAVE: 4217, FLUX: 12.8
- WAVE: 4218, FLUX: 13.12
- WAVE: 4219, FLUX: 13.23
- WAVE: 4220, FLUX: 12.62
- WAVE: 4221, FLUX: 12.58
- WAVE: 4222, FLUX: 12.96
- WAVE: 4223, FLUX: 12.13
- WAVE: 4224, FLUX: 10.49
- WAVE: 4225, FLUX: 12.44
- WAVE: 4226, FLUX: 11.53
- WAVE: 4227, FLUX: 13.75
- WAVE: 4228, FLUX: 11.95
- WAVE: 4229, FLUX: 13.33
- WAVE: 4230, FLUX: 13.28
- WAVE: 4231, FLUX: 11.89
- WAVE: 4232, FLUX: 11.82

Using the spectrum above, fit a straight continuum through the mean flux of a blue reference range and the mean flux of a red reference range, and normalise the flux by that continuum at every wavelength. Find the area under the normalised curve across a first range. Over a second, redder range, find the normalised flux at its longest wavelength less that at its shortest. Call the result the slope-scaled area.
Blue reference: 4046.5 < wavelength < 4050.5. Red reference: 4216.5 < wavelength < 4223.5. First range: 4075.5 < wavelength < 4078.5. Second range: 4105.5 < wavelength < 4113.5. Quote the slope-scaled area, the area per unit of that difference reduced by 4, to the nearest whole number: 4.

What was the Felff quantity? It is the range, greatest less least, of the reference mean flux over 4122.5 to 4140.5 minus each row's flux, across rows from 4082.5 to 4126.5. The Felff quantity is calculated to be 13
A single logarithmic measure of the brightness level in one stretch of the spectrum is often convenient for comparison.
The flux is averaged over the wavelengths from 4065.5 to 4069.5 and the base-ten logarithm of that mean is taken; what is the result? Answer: 1.14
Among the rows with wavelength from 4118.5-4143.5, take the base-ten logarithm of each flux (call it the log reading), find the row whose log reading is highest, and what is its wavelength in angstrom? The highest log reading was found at 4121 angstrom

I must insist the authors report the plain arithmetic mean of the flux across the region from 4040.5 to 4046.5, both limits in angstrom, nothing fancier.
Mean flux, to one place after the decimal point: 15.3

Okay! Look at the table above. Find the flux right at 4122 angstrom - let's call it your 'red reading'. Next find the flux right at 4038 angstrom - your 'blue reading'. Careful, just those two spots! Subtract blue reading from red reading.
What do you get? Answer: -6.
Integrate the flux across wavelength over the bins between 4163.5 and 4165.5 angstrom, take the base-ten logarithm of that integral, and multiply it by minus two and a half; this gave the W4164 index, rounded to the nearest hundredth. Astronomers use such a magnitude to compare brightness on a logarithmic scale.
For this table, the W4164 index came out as -3.54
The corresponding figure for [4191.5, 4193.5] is -3.53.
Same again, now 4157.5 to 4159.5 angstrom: -3.49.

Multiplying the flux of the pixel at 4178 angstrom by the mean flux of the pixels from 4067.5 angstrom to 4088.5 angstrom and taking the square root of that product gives 12.7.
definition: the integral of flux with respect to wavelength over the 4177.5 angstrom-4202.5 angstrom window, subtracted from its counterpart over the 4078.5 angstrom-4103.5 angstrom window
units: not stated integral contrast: 14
